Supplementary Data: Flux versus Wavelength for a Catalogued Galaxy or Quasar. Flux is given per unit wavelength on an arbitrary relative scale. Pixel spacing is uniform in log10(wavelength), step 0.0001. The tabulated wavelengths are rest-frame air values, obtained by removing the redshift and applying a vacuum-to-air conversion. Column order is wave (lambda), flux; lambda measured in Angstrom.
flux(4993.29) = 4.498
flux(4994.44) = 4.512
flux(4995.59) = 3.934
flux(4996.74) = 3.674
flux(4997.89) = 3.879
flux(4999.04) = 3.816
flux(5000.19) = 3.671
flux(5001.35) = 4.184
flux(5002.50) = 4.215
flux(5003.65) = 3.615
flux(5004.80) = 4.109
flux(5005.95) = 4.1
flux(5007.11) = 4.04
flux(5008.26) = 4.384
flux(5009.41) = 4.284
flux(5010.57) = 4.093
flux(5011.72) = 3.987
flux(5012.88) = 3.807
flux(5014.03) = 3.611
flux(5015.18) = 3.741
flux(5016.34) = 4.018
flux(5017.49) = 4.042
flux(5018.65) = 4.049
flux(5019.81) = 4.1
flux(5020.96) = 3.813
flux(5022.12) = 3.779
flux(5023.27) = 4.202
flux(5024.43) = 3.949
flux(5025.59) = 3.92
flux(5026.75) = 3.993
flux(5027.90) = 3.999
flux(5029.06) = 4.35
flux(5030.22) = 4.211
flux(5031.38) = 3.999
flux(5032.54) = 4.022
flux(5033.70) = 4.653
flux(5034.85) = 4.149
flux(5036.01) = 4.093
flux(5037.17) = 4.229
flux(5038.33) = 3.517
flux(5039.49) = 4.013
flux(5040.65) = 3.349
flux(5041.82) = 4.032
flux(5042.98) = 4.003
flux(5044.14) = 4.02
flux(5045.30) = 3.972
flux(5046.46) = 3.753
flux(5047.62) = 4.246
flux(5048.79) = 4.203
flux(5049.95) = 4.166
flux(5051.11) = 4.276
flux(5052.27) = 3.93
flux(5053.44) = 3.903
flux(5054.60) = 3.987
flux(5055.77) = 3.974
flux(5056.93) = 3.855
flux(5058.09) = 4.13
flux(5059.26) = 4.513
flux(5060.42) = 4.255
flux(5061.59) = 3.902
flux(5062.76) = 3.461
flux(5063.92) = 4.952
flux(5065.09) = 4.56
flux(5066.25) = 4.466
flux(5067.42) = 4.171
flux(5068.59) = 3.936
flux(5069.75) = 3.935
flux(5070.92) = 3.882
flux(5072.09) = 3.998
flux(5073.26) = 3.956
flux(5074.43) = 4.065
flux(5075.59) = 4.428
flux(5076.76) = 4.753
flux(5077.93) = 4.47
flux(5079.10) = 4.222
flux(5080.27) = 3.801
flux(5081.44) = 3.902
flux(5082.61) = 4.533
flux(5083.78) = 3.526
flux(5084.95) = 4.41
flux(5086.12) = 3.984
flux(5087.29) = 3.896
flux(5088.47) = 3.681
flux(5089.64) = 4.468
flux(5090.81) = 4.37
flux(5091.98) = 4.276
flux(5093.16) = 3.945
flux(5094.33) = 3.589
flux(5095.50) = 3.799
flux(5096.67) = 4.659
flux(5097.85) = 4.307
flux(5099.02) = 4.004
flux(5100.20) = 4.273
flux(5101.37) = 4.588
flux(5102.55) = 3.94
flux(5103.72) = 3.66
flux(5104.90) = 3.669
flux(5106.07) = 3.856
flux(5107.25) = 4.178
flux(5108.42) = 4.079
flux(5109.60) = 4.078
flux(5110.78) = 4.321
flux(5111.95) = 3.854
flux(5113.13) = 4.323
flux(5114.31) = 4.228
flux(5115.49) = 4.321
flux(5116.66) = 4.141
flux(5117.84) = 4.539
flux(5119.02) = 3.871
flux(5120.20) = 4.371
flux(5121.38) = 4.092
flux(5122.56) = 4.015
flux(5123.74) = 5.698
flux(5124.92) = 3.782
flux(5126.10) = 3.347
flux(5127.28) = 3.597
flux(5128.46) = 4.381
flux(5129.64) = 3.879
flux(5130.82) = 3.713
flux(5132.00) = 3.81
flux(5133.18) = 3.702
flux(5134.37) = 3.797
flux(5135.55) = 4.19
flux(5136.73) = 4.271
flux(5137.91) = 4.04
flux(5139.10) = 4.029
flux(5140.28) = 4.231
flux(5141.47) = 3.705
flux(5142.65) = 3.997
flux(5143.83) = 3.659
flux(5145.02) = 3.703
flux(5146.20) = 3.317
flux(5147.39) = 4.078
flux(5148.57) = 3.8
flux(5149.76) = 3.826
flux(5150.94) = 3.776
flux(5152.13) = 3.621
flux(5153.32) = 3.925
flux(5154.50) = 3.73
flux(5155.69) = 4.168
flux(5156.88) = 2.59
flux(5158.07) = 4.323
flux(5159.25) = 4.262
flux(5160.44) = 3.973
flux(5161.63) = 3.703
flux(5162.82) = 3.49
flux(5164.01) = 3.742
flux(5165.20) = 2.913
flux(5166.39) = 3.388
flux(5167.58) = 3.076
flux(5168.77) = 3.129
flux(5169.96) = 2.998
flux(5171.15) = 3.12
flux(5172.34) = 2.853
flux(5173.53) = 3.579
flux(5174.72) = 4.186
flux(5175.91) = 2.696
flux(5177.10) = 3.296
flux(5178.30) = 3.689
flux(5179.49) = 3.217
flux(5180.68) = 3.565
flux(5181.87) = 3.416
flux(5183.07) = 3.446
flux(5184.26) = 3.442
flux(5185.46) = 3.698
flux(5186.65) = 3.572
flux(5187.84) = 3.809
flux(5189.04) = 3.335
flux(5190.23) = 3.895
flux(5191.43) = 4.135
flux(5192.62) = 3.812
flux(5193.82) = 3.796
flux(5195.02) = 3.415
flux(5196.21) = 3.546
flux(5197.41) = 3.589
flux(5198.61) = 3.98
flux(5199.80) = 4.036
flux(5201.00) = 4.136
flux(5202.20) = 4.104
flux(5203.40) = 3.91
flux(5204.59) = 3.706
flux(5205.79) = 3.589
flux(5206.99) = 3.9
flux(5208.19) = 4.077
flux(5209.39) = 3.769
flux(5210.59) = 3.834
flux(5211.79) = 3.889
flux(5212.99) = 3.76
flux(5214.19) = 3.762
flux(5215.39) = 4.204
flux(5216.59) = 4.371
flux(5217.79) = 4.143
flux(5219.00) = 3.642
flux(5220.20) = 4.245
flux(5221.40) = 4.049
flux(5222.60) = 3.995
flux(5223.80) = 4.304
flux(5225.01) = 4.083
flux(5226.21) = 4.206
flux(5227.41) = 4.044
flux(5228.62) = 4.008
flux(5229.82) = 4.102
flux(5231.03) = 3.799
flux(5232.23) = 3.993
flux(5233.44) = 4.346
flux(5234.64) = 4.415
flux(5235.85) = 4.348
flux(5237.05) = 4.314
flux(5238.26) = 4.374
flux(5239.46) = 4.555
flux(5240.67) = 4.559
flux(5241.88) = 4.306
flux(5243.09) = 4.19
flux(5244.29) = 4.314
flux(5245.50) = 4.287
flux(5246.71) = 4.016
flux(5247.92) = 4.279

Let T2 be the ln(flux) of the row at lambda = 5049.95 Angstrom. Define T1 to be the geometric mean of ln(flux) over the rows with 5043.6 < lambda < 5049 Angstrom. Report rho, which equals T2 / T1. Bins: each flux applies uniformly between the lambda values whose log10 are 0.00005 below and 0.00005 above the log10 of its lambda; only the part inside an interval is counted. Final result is 1.02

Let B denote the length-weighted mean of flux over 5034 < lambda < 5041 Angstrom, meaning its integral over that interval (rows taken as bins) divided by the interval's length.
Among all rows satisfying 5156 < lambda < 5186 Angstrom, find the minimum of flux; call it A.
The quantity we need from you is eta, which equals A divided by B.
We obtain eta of 0.66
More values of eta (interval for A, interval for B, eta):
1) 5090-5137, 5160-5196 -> 0.96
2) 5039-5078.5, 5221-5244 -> 0.79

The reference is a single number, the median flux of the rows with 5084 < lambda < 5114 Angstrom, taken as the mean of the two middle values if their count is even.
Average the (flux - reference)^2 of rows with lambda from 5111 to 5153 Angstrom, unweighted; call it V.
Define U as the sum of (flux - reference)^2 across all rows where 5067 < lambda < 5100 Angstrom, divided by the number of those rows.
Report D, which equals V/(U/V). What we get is 0.31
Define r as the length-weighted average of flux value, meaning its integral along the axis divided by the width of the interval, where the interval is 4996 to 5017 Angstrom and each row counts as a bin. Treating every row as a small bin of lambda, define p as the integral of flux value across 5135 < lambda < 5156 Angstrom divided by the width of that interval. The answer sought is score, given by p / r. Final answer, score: 0.982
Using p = 3.89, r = 3.96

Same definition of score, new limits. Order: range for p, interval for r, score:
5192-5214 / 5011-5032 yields 0.962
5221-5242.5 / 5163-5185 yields 1.267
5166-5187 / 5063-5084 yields 0.798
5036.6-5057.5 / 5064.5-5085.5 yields 0.952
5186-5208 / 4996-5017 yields 0.960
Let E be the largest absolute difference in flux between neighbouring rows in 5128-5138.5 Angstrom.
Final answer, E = 0.5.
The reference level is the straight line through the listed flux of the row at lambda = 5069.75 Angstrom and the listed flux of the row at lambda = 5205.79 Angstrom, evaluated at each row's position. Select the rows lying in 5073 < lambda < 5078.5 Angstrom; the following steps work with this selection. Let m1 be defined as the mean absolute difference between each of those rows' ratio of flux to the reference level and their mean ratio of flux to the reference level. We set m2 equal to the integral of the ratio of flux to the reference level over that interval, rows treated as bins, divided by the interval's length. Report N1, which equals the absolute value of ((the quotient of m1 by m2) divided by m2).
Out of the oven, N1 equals 0.05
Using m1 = 0.07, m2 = 1.11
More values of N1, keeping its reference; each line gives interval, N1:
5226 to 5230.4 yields 0.01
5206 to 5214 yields 0.02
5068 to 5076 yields 0.03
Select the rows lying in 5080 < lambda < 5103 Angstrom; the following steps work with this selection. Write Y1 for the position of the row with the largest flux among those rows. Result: 5096.67 Angstrom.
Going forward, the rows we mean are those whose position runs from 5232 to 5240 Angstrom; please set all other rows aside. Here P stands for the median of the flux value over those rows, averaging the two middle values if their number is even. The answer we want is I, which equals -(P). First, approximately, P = 4.35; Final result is -4.35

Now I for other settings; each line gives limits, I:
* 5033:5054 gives -4.03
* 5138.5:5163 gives -3.80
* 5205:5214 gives -3.83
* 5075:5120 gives -4.16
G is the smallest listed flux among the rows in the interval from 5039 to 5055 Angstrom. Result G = 3.349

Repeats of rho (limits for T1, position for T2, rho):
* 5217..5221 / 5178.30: 0.94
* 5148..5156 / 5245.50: 1.08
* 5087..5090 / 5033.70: 1.11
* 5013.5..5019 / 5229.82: 1.04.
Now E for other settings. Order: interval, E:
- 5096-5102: 0.4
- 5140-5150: 0.8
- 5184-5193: 0.6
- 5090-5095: 0.4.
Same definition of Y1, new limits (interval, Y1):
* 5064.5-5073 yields 5065.09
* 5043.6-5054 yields 5051.11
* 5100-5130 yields 5123.74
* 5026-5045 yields 5033.70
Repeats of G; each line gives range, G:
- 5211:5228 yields 3.642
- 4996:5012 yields 3.615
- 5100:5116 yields 3.66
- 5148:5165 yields 2.59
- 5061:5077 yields 3.461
